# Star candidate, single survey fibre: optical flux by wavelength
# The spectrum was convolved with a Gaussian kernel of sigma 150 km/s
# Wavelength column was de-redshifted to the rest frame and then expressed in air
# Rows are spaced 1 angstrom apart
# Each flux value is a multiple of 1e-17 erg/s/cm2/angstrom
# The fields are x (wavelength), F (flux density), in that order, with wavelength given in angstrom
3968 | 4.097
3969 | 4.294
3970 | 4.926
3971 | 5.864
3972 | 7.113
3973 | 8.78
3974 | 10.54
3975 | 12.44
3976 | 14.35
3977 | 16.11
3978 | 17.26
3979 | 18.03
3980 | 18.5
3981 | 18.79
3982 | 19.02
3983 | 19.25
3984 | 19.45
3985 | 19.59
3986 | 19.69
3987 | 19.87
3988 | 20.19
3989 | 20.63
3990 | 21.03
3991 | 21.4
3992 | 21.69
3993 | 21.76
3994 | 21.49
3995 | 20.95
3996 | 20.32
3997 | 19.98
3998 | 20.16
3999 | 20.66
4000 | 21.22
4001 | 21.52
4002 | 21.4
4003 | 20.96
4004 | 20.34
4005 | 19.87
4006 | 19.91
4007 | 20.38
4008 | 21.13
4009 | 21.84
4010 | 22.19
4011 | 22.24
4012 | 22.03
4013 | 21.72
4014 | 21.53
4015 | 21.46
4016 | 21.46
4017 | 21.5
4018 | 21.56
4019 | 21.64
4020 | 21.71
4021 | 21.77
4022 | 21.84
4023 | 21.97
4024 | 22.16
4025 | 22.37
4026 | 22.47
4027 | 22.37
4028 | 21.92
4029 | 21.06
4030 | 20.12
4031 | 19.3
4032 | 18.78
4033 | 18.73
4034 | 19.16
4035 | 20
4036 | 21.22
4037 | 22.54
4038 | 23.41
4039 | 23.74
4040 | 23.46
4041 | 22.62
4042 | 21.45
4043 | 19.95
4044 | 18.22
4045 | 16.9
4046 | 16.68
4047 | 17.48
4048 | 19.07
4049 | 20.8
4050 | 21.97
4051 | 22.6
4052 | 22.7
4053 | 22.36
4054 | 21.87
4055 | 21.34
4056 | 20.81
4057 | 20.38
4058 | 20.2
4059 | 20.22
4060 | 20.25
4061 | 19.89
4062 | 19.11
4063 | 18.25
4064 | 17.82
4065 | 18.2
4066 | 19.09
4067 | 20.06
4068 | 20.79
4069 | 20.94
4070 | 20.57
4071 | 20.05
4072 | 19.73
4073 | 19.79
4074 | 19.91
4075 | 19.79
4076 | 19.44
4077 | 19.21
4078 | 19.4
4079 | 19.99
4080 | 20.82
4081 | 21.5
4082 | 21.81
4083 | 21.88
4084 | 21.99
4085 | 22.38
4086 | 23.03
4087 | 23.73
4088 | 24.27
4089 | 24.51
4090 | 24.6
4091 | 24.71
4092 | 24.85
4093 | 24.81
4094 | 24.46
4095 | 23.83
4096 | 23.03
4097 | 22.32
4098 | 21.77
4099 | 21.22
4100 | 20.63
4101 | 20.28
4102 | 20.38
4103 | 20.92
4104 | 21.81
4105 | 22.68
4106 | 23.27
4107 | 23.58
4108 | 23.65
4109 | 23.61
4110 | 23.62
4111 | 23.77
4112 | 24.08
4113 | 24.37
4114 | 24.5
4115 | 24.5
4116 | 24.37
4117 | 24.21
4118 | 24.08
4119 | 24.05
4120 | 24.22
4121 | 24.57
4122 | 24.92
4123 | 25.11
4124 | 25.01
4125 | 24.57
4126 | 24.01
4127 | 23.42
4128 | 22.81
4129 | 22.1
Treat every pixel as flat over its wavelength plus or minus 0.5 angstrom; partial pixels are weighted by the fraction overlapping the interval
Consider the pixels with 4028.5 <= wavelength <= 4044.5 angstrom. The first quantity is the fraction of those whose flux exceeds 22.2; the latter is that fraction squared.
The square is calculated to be 0.10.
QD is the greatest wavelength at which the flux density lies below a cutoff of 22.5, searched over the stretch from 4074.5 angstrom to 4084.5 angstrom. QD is 4084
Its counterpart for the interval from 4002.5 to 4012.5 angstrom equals 4012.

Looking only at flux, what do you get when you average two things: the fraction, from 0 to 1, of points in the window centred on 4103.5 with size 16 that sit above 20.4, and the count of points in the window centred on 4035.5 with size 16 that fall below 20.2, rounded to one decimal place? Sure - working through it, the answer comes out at 3.9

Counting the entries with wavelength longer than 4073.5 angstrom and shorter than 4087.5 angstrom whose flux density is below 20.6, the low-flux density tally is 6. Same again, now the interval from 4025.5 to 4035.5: 6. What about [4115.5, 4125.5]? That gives 0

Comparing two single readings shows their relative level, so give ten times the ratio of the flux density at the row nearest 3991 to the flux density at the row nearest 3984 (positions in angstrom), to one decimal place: 11.0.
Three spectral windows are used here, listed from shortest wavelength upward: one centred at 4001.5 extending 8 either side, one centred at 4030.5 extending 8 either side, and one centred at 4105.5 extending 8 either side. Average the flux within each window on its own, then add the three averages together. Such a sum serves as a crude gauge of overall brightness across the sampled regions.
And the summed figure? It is 64.3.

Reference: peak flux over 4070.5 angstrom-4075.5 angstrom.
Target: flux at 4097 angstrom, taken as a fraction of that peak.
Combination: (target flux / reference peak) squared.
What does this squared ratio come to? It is 1.24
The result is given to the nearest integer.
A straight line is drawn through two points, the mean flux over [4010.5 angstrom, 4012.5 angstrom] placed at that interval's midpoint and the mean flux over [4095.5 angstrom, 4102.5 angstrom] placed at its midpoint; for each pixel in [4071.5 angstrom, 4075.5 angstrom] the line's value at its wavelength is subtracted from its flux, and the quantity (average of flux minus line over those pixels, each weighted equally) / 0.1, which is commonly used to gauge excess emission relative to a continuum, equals -18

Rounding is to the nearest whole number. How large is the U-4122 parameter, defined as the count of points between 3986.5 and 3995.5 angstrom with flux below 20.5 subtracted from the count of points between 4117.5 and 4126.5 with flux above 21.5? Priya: 7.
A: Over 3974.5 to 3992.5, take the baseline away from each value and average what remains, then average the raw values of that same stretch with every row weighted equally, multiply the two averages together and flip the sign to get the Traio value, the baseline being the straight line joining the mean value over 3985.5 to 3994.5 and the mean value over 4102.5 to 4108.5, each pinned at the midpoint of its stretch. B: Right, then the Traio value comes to 38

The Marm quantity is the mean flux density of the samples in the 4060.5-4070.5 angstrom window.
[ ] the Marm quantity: 19.5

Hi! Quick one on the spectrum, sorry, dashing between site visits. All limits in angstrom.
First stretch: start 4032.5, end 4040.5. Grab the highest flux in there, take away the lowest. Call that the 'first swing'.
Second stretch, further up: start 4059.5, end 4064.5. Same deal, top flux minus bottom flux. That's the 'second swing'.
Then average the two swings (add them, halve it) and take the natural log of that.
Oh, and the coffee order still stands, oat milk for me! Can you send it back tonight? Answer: 1.3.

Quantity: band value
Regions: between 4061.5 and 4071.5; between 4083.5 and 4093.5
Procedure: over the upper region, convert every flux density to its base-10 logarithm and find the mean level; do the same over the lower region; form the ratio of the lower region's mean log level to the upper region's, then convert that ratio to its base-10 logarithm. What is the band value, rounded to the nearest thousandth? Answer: -0.029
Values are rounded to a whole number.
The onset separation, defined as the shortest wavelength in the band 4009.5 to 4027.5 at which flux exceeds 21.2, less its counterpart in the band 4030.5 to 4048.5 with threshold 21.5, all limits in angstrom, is -27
